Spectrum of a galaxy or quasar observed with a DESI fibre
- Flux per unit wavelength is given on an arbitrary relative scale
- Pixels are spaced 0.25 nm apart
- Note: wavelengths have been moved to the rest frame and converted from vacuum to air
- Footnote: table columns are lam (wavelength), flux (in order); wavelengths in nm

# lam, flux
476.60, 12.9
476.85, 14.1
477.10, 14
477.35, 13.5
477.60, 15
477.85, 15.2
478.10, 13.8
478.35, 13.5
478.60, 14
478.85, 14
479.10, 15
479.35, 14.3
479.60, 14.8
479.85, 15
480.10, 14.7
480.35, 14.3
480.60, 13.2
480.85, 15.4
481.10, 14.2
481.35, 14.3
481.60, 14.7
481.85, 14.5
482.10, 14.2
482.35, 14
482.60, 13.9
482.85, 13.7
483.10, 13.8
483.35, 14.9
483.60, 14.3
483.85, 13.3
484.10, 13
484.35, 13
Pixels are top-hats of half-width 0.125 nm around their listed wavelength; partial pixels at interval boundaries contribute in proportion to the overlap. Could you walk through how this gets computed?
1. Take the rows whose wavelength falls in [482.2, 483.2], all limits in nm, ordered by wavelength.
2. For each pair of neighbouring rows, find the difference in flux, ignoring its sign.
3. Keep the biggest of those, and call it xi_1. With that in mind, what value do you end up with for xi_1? 0.2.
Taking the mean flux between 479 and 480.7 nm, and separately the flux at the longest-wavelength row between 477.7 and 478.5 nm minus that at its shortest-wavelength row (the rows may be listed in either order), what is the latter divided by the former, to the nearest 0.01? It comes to -0.12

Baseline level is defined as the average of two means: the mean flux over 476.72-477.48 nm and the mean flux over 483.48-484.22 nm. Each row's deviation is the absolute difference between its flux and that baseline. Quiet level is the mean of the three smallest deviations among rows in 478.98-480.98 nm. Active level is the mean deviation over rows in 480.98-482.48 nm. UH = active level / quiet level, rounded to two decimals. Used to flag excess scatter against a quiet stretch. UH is 1.09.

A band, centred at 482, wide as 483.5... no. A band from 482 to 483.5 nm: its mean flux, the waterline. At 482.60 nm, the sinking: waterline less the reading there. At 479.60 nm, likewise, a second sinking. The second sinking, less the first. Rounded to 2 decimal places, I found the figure -0.90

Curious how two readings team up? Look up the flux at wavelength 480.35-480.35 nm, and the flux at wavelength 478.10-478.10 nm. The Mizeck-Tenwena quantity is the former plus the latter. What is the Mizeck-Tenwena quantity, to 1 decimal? 28.1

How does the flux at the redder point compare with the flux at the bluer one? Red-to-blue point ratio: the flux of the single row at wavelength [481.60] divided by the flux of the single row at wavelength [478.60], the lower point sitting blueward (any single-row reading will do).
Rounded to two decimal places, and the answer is 1.05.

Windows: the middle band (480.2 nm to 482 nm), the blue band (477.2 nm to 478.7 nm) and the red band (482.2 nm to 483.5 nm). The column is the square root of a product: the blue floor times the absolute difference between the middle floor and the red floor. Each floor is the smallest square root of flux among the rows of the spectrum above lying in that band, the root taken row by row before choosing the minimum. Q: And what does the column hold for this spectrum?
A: 0.50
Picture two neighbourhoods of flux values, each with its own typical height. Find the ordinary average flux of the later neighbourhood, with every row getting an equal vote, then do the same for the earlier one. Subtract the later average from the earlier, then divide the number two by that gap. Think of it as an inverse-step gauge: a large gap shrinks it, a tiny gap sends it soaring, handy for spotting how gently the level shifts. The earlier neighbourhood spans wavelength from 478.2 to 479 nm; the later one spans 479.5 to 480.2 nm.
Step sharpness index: -2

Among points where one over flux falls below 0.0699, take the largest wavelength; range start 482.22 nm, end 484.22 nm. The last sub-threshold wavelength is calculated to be 483.35 nm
